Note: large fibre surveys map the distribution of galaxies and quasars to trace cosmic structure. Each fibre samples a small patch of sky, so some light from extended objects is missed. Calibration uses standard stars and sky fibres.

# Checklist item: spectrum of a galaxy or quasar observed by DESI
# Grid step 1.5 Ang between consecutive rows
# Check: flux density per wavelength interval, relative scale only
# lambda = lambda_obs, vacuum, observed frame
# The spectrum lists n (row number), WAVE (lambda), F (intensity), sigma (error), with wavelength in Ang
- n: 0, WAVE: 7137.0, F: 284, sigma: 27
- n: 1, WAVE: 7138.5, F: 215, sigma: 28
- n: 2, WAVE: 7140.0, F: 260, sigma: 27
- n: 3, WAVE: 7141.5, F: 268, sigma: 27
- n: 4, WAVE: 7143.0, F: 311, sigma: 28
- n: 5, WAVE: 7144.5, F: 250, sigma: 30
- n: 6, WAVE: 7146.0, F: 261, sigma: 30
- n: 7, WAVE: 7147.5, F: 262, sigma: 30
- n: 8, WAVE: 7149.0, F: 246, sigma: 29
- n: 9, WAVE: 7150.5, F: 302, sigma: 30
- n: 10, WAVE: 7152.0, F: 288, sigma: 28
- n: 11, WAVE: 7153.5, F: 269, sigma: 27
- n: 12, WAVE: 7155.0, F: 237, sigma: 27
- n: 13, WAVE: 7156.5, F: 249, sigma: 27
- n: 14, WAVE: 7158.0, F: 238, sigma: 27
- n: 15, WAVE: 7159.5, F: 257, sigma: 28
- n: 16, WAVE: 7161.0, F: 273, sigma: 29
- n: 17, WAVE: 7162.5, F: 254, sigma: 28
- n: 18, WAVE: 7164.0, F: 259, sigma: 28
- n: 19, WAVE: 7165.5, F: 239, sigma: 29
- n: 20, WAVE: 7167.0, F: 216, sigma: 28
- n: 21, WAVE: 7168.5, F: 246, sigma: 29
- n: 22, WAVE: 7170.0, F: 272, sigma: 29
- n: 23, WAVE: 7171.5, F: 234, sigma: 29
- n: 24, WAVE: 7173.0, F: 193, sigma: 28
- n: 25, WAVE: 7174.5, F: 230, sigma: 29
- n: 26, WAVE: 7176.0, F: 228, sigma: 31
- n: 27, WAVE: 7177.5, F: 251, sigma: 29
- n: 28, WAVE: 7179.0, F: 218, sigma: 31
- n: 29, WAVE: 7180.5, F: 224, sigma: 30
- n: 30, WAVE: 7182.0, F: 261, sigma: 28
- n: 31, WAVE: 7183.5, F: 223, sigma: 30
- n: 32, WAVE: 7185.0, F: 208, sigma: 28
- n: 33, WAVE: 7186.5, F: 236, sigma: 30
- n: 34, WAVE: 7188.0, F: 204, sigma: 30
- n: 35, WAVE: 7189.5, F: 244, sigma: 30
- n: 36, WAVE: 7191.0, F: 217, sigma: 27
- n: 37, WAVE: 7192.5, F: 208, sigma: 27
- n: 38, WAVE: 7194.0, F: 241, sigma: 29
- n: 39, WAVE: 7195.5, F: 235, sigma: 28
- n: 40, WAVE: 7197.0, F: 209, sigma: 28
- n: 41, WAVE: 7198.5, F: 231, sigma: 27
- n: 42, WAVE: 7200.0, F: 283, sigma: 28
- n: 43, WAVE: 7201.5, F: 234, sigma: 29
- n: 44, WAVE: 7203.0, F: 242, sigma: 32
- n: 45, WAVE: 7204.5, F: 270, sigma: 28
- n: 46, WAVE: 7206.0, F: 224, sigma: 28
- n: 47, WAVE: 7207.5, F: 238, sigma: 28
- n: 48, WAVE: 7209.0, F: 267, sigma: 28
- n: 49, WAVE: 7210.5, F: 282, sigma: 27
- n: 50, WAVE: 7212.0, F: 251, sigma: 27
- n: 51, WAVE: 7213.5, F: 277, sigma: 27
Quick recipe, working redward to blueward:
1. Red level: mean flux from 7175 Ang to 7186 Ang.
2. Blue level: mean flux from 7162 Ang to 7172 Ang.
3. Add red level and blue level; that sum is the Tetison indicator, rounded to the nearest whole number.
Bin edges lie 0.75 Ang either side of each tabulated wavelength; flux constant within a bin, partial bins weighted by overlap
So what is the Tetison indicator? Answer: 476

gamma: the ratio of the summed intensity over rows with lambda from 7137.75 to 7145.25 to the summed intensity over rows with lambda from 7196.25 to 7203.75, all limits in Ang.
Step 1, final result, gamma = 1.09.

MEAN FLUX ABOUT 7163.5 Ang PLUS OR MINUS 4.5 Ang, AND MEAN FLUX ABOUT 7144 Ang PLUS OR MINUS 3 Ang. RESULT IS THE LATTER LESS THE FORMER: 23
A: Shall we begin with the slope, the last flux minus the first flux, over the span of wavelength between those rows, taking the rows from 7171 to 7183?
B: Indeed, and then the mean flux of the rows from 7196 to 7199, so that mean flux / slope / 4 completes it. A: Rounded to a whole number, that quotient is 21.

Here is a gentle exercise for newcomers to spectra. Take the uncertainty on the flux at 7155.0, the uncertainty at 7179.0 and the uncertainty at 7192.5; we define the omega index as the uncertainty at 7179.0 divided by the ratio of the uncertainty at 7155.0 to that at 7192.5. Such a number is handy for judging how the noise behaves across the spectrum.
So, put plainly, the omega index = 31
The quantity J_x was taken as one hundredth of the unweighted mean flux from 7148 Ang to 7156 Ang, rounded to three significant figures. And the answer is 2.68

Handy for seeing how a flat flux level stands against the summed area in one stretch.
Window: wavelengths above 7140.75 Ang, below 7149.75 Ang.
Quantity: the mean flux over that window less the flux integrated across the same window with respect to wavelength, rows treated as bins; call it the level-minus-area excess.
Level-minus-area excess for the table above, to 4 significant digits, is -2131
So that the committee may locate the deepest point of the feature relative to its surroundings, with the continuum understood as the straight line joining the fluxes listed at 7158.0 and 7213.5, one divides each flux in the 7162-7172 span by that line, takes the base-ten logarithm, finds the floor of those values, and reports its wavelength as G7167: 7167.0 Ang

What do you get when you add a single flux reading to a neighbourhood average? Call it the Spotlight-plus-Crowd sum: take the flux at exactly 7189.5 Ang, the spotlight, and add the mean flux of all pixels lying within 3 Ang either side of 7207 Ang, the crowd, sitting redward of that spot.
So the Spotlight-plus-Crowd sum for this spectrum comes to 494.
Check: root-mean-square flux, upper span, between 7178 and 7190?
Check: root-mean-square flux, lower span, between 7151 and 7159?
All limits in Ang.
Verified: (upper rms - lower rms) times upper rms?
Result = -6612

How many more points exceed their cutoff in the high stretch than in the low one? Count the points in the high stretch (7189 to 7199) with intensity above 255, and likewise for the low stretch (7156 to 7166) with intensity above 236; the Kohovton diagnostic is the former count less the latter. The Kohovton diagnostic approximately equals -7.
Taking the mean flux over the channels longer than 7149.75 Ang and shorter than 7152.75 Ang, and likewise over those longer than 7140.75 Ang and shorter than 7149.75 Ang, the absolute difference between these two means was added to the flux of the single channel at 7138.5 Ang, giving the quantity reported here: 244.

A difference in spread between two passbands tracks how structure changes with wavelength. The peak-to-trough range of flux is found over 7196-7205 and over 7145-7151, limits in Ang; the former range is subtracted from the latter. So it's -18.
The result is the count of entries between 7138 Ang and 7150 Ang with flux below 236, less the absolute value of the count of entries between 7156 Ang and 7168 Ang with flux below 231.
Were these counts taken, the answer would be 0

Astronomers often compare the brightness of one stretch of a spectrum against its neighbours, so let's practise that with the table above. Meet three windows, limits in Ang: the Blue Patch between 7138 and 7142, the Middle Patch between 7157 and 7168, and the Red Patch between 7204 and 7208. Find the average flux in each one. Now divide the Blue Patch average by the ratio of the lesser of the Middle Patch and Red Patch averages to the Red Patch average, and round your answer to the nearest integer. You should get 248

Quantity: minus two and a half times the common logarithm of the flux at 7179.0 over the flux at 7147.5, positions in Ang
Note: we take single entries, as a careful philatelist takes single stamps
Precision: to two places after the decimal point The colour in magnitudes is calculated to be 0.20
